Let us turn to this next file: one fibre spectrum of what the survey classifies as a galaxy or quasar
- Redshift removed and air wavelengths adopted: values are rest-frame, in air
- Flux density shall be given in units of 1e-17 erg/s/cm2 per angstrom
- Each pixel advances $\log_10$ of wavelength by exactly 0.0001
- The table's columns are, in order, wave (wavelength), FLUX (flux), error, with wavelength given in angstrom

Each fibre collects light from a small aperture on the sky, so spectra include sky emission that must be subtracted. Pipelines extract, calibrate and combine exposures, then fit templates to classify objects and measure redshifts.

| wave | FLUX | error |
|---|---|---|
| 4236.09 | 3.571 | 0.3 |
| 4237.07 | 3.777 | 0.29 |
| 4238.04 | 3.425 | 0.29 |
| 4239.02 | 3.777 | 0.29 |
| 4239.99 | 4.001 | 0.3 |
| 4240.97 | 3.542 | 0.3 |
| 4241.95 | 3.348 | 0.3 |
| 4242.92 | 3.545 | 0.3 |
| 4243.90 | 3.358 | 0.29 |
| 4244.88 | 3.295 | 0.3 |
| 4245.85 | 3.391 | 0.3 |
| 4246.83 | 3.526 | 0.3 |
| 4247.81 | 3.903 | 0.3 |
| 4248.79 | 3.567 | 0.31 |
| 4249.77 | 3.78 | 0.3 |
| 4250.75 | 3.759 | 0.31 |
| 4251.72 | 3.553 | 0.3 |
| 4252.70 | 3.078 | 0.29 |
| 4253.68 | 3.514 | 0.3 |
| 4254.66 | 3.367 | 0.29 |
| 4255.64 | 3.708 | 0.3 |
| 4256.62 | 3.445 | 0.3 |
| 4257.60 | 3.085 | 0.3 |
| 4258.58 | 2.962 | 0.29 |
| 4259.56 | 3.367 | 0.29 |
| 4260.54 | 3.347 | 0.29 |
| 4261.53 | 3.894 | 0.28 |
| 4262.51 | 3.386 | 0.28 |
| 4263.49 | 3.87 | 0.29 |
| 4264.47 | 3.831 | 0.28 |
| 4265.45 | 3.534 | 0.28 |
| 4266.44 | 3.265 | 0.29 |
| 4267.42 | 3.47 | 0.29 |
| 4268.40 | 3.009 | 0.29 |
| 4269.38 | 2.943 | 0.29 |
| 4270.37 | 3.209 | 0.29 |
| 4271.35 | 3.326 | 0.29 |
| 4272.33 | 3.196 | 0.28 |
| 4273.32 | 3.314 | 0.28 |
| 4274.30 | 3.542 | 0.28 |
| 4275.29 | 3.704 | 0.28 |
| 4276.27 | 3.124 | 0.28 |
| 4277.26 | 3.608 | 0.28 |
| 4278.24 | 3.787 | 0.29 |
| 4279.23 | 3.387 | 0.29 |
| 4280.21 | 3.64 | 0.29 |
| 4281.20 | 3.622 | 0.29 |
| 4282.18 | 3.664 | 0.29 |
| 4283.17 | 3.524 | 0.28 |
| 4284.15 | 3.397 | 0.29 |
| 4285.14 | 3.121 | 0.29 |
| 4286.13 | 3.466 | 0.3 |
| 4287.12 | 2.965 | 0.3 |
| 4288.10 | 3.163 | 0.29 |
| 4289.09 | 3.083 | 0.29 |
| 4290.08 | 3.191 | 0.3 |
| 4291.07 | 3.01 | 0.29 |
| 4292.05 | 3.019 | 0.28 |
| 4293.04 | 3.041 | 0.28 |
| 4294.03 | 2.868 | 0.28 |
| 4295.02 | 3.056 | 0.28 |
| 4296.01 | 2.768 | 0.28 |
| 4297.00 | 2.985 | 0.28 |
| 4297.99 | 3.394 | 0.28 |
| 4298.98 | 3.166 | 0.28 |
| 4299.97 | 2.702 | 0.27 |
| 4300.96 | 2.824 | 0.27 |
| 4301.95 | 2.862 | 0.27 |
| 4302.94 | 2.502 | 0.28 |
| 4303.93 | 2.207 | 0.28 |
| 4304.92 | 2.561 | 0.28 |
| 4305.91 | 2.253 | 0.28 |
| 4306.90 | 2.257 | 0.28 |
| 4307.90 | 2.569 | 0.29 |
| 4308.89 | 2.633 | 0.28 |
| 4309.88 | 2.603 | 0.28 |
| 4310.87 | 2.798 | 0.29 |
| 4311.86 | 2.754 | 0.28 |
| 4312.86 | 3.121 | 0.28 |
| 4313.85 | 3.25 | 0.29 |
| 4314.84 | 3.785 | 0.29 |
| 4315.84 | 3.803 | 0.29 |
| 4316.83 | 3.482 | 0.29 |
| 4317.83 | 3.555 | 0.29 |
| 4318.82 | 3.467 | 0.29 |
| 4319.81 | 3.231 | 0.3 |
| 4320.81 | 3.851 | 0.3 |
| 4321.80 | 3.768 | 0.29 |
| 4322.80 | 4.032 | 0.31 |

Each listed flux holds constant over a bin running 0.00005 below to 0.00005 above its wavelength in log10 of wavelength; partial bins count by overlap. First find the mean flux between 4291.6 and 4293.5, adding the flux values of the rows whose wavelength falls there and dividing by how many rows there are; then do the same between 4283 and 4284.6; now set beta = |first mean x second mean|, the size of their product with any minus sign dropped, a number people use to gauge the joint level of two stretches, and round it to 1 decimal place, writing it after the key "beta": 10.5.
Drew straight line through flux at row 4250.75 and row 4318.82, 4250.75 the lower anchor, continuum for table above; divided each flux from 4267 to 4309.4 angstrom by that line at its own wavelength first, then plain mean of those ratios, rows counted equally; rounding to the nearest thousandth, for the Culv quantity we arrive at 0.859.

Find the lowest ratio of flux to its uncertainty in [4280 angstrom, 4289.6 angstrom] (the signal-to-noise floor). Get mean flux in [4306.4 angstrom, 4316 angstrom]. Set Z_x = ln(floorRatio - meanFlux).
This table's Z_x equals 1.94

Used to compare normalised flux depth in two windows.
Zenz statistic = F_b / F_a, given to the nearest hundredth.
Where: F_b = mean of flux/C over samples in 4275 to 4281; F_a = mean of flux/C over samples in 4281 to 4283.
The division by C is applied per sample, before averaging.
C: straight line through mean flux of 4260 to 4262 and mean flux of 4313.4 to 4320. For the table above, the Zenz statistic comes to 0.97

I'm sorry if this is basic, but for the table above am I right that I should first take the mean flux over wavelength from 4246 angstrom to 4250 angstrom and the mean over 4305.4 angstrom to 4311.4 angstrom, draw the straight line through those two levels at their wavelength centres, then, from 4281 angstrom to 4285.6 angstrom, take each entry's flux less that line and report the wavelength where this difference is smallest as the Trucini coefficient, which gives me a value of 4285.14 angstrom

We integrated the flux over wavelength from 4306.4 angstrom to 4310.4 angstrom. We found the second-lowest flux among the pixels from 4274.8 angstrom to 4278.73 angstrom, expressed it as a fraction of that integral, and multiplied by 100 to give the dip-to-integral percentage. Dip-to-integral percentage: 36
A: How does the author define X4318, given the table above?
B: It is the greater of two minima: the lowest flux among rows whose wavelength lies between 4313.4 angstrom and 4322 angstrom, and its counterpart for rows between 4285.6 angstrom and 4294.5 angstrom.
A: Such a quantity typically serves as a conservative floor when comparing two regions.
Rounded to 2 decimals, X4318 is 3.23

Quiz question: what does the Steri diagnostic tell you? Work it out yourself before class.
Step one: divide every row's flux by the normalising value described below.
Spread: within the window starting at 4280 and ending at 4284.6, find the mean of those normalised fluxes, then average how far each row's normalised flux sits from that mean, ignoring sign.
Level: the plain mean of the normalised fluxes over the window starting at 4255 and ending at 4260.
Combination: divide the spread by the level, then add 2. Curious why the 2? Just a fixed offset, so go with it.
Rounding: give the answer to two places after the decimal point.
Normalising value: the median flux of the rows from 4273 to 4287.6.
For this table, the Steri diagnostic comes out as 2.03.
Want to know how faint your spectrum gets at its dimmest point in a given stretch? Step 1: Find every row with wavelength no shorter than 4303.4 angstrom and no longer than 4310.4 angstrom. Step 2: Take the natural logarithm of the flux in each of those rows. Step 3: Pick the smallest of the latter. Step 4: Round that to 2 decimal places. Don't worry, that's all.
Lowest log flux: 0.79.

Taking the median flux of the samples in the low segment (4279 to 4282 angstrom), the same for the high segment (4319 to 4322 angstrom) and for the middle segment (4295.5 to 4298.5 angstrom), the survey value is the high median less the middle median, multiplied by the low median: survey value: 2.8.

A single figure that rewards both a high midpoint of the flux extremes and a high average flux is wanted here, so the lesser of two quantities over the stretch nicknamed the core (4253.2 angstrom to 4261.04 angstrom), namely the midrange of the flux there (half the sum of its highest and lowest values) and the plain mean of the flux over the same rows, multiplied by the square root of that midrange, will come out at 6.09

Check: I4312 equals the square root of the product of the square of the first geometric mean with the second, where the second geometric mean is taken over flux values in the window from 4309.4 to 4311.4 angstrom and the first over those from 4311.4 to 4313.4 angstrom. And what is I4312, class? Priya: 4.8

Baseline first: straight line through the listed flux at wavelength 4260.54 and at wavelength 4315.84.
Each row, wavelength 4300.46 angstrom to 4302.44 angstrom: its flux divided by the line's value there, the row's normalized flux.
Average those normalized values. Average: 0.77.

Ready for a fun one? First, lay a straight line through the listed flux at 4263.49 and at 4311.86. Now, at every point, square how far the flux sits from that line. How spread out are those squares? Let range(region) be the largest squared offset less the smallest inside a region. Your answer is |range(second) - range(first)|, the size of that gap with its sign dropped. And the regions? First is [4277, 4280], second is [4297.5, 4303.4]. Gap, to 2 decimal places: 0.13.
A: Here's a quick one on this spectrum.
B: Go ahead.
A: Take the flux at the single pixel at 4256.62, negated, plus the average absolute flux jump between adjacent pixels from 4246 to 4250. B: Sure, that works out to -3.14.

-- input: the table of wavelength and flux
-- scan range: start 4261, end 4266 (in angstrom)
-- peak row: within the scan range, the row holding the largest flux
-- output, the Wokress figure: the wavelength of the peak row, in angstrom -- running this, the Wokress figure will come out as 4261.53 angstrom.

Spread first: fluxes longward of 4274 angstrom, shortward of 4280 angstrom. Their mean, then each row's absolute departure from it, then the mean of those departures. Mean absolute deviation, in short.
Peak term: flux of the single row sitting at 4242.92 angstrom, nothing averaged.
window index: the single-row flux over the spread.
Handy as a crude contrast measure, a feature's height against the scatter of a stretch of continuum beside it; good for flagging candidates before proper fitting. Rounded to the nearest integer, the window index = 20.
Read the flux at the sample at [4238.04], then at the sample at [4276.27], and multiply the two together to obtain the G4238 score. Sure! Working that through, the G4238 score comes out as 10.7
